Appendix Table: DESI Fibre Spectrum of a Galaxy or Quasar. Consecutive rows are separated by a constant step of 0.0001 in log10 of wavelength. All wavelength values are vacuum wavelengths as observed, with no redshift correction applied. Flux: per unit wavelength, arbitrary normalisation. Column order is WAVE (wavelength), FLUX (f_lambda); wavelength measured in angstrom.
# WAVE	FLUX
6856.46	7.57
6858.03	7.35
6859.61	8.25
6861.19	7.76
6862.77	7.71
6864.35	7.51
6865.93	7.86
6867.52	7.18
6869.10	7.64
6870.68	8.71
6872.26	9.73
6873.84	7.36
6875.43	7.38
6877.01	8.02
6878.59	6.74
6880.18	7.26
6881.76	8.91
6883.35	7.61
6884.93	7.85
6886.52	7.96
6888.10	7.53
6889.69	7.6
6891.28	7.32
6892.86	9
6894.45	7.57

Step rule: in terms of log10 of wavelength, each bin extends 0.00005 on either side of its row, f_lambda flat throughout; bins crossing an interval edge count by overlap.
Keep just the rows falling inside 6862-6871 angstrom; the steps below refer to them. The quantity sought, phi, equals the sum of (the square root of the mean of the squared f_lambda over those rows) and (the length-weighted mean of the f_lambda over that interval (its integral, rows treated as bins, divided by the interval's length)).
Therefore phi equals 15.5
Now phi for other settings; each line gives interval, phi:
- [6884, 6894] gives 15.8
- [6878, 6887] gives 15.5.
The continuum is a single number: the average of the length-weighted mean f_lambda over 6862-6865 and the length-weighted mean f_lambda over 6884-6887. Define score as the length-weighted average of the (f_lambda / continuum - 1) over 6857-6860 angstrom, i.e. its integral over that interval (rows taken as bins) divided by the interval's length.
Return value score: 0.00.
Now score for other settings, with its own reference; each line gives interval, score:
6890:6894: 0.04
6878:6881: -0.09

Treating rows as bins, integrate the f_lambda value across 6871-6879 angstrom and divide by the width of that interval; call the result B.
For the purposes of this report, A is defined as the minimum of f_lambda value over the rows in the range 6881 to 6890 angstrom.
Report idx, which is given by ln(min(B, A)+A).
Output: 2.71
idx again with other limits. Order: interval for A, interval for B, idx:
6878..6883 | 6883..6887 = 2.60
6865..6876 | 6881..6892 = 2.66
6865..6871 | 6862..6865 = 2.66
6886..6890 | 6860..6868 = 2.71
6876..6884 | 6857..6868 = 2.60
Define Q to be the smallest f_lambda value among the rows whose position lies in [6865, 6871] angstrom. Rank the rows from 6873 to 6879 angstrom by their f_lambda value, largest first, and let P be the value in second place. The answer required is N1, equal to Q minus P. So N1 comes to -0.2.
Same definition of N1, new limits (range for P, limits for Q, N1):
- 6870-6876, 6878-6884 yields -2.0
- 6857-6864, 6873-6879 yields -1.0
